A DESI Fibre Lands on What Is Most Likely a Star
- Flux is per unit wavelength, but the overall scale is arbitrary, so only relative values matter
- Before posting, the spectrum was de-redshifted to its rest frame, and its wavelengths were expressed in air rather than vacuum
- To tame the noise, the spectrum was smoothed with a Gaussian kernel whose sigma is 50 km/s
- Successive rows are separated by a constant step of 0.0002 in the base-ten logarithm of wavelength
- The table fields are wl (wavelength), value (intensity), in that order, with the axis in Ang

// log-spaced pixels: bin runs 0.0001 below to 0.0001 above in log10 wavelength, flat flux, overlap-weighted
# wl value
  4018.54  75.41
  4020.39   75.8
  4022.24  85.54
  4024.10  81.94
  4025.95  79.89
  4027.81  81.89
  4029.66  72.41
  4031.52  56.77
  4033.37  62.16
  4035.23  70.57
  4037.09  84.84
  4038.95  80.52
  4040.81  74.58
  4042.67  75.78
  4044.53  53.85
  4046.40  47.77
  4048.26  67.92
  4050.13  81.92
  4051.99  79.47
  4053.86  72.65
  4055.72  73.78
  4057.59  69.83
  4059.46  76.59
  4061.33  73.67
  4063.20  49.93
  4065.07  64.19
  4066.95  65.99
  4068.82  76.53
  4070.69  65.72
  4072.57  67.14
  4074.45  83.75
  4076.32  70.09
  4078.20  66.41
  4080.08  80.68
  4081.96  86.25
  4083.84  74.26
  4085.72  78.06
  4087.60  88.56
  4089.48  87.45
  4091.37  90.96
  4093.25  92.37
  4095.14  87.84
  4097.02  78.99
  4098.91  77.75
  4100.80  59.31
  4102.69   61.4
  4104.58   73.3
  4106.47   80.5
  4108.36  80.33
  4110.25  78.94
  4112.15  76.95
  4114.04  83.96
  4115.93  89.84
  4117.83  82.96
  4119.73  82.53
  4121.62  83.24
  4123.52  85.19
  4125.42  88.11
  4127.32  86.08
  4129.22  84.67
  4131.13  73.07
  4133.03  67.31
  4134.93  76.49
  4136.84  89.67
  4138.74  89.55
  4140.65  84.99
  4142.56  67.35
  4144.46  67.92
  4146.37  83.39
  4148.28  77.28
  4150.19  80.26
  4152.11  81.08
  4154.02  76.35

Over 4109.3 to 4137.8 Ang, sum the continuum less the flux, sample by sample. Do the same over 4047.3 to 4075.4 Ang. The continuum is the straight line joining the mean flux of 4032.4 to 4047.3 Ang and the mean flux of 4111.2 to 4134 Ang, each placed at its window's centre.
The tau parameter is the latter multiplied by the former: 44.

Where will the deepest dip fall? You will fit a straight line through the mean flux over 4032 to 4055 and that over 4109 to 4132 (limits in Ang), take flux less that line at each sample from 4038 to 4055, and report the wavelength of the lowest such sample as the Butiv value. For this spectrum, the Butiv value 4046.40 Ang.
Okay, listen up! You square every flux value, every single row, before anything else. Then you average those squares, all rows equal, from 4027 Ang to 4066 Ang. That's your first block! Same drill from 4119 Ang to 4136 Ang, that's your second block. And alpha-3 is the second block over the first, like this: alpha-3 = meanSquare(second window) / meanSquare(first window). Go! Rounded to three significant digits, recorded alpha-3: 1.31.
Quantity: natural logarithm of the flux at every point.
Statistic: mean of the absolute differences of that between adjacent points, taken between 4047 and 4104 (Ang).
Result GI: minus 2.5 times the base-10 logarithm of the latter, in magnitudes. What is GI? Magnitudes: 2.4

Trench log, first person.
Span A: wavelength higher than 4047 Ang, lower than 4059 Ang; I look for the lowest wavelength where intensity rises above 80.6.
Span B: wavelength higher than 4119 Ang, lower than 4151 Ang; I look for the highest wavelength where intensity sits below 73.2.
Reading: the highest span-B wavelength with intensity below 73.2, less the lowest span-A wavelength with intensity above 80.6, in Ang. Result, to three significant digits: 94.3 Ang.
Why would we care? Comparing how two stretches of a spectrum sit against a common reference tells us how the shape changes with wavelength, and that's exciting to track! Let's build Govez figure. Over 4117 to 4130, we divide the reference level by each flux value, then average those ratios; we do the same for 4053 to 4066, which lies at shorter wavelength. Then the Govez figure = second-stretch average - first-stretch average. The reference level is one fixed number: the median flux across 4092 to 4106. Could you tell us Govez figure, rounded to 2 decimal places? 0.24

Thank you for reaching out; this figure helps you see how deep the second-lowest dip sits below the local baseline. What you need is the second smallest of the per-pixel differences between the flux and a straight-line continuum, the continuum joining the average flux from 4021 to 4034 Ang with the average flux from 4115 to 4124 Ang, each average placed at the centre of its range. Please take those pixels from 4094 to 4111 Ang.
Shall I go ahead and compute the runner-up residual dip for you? -21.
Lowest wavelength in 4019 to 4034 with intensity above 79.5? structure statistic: 4022.24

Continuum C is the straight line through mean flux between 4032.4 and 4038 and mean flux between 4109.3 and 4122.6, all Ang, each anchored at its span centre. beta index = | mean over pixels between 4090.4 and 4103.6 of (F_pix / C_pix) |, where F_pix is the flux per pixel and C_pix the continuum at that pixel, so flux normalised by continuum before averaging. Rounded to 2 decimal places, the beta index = 0.98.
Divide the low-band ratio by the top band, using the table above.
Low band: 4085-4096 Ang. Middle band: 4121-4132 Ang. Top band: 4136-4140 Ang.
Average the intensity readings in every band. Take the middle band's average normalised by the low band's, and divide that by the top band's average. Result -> 0.0106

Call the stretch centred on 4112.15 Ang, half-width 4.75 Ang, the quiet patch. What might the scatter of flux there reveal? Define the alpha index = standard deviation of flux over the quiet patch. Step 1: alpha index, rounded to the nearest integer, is 5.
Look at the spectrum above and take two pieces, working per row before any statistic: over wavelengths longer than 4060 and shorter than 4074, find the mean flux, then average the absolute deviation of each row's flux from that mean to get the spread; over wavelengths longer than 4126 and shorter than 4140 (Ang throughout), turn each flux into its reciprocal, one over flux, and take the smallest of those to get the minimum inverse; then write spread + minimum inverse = 5.4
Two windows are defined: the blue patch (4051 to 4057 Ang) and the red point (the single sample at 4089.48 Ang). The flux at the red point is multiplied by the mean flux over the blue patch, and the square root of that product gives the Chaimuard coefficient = 81.1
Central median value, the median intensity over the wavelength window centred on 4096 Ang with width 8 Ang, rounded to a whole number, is 83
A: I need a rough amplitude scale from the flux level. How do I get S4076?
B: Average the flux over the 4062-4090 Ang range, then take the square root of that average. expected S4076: 8.6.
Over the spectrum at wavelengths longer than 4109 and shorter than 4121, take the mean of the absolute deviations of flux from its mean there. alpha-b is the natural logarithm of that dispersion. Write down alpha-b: 1.1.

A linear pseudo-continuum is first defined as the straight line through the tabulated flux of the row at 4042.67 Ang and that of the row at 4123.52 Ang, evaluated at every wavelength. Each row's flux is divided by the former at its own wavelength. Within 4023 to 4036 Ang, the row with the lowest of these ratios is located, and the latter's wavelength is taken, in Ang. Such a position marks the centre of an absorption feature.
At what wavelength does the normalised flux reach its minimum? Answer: 4031.52 Ang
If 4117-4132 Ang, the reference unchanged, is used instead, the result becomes 4131.13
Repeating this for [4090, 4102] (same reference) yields 4100.80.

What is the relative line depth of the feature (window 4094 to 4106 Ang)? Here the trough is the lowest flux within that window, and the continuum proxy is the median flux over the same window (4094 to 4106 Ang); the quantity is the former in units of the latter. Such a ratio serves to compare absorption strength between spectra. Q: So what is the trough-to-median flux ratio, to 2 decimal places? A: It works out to 0.79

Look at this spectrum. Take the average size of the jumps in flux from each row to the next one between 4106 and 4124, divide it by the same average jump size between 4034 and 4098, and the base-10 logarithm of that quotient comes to -0.45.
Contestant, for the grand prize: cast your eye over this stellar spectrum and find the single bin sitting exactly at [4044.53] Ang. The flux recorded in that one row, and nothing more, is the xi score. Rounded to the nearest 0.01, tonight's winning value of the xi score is 53.85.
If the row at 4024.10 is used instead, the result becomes 81.94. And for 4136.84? 89.67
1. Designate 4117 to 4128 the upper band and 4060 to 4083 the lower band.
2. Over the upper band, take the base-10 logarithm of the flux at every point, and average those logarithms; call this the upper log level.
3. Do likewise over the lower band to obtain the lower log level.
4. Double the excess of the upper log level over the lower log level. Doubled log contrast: 0.163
